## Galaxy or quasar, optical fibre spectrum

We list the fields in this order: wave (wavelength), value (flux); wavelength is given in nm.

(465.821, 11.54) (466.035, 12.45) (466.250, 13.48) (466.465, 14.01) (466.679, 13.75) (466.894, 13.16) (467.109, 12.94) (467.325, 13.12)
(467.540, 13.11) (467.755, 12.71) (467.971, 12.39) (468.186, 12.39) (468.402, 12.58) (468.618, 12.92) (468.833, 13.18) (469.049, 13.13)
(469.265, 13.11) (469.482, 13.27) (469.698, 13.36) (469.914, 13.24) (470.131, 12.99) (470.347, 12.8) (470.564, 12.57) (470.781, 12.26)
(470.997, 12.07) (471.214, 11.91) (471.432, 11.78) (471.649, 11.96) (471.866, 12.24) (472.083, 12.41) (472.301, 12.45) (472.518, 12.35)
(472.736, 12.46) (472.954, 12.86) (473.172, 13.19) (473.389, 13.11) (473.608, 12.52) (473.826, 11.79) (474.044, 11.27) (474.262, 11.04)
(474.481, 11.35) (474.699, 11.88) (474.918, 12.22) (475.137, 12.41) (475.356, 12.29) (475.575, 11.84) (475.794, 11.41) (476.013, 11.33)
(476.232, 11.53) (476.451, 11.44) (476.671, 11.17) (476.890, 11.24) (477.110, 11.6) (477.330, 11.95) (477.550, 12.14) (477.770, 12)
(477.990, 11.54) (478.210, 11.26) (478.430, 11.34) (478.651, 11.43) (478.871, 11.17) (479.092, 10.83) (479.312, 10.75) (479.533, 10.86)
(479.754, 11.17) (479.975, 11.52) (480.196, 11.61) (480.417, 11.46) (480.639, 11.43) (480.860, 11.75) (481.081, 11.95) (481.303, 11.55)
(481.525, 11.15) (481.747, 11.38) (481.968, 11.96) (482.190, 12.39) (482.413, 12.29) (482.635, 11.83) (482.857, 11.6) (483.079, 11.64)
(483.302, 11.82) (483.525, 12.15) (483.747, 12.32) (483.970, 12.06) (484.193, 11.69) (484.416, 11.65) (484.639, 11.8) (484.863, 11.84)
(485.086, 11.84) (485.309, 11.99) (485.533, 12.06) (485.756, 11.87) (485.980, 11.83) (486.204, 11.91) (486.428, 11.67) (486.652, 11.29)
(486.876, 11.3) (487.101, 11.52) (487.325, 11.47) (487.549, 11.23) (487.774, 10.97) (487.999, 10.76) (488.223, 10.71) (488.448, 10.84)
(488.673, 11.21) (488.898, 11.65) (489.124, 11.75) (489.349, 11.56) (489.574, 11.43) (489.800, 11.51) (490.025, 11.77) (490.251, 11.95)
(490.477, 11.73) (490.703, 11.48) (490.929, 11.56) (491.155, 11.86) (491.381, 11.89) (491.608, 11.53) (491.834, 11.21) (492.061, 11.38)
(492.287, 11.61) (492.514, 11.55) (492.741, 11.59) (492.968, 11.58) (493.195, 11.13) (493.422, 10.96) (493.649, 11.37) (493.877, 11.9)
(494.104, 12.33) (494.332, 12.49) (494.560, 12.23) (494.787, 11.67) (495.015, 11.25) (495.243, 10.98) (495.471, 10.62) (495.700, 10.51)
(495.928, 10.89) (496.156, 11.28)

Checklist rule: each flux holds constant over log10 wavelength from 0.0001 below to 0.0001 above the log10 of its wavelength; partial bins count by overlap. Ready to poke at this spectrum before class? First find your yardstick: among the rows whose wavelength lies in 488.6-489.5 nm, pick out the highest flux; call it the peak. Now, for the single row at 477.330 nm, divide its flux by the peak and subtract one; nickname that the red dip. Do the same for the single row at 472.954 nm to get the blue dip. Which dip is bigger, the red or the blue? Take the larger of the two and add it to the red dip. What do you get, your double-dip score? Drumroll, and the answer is 0.11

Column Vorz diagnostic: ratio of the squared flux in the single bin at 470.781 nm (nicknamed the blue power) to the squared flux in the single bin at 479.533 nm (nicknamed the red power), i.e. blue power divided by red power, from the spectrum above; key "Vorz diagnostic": 1.27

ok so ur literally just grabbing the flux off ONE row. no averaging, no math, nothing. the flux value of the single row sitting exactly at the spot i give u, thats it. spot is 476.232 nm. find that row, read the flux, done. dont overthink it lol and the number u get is 11.53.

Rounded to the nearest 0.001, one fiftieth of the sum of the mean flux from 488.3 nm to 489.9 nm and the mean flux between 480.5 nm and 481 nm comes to 0.460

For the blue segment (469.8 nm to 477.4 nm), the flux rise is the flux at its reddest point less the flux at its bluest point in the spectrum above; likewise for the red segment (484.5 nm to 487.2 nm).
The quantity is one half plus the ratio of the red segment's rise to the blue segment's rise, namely 0.72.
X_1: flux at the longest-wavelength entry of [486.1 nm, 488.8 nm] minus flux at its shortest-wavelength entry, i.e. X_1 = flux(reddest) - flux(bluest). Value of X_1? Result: -0.7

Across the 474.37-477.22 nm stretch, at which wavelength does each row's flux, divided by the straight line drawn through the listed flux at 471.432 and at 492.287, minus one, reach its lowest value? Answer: 476.671 nm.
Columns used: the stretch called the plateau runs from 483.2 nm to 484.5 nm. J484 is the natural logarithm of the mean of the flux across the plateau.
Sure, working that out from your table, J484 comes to 2.48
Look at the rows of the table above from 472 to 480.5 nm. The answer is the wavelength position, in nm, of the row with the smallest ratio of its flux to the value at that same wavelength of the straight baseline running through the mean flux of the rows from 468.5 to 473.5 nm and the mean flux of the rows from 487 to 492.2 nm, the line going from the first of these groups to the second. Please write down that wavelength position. 474.262 nm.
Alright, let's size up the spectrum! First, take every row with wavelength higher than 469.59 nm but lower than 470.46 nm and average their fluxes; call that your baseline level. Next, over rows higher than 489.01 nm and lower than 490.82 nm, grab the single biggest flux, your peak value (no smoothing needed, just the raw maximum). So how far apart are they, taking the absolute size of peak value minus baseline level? 1.15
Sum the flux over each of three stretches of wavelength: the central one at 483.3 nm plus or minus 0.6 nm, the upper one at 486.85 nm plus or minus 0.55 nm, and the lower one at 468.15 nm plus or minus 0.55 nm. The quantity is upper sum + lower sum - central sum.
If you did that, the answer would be 61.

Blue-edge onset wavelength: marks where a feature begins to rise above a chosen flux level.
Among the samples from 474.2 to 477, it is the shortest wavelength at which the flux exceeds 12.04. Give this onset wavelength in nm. 474.918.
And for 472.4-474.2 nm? 472.518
